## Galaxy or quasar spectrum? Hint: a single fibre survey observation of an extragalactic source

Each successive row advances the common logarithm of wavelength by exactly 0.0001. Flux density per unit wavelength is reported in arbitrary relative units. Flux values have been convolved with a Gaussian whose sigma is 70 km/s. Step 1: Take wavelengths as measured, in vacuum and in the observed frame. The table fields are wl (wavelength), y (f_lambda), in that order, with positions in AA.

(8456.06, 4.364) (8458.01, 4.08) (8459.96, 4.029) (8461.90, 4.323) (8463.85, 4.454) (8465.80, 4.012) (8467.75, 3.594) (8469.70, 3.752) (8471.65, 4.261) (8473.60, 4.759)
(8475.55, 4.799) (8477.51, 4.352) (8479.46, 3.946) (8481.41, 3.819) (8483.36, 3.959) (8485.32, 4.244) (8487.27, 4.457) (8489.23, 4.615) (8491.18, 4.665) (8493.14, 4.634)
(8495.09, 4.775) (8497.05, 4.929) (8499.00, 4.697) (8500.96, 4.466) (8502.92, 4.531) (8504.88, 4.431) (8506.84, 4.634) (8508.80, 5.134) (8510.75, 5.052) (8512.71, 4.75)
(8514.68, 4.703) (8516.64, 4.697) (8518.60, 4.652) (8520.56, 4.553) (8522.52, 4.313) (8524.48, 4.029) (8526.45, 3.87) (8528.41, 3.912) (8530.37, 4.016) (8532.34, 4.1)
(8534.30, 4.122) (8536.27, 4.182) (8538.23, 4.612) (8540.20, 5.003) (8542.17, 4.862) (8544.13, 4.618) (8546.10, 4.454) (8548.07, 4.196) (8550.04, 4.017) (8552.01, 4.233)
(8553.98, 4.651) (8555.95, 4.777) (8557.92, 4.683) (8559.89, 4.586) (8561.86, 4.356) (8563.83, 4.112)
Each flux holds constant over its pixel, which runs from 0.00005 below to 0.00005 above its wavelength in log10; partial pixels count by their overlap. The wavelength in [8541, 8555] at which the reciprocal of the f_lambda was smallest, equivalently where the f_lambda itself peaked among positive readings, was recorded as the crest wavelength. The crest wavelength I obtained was 8542.17 AA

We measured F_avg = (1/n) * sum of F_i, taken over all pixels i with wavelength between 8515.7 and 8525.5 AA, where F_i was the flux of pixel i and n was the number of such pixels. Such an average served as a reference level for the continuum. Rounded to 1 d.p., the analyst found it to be 4.4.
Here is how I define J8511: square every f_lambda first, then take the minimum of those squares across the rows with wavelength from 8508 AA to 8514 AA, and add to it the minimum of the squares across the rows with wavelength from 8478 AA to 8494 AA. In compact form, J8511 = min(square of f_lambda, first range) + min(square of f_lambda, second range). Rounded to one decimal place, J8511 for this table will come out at 37.1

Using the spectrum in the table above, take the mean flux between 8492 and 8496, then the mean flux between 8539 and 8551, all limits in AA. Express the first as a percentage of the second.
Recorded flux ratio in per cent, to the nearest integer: 104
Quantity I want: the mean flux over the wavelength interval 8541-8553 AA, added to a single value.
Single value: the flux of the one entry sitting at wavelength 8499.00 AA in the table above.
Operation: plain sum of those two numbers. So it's 9.1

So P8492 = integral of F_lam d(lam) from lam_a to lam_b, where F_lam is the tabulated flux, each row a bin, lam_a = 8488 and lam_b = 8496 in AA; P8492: 37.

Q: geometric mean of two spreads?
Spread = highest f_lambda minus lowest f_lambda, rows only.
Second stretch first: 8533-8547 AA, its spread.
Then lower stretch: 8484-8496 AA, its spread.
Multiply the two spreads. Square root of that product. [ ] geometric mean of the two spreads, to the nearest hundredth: 0.68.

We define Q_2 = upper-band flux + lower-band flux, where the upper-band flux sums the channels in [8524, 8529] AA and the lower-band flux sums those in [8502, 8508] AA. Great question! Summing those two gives 25.4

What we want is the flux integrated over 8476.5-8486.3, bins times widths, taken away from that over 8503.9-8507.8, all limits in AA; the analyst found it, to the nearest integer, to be -22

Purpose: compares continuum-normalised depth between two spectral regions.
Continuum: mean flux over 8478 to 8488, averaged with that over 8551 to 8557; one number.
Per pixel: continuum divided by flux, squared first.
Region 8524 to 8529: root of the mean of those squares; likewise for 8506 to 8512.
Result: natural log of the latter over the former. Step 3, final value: -0.22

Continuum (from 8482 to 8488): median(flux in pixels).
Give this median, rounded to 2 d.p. 4.24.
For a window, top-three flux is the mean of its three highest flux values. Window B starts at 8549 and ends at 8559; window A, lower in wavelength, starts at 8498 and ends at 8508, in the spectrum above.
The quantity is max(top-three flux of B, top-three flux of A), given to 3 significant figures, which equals 4.70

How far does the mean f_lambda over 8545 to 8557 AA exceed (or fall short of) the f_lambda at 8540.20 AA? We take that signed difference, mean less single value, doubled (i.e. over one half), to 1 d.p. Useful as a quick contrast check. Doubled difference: -1.2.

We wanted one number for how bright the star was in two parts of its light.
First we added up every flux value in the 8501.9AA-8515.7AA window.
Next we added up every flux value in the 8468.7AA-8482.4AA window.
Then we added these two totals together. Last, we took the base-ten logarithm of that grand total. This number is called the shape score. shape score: 1.80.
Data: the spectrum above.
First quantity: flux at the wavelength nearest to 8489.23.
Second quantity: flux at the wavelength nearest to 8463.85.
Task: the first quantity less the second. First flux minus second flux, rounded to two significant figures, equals 0.16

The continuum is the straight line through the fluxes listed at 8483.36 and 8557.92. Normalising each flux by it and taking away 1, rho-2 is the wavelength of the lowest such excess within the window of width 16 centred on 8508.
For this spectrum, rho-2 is 8504.88 AA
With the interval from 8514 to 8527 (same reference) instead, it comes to 8526.45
